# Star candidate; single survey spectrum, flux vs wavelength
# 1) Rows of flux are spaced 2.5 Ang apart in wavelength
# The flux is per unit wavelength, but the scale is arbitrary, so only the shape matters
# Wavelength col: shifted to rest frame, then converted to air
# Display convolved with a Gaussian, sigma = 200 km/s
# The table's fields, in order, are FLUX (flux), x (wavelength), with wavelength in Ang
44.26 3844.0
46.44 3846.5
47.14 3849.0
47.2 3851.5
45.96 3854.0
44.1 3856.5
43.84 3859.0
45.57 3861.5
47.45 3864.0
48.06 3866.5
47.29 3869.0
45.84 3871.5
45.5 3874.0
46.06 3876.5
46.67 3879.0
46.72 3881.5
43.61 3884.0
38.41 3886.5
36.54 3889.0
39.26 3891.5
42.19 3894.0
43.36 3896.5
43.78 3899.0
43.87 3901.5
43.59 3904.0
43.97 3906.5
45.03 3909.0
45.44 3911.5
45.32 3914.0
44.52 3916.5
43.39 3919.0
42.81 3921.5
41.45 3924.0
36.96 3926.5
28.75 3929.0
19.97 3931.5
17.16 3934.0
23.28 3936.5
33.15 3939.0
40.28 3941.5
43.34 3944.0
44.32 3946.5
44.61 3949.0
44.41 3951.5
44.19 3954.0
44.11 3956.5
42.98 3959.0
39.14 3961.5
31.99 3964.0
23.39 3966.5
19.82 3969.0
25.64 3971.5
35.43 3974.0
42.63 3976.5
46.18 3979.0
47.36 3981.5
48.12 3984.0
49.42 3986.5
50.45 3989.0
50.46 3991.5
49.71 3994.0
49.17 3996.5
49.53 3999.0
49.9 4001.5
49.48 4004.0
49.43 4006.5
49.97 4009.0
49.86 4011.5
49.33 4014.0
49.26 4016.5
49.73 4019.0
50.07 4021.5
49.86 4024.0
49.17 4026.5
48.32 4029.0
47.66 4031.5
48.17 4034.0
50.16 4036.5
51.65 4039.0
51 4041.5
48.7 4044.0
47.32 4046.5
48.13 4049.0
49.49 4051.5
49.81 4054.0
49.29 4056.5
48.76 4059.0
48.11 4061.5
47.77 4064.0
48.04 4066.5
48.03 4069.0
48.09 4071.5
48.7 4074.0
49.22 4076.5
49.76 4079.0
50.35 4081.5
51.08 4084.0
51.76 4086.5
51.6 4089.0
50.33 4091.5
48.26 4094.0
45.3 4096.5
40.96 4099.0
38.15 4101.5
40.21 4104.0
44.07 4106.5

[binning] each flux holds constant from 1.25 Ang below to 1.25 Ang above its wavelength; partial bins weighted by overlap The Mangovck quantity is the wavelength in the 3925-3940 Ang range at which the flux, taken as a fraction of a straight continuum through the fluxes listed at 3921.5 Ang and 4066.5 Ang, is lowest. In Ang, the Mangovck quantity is 3934.0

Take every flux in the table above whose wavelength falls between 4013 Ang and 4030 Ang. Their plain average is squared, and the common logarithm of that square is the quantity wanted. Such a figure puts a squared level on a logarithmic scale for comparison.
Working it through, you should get 3.39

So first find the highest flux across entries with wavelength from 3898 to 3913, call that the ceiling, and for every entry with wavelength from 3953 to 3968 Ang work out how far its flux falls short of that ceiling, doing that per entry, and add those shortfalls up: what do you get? 47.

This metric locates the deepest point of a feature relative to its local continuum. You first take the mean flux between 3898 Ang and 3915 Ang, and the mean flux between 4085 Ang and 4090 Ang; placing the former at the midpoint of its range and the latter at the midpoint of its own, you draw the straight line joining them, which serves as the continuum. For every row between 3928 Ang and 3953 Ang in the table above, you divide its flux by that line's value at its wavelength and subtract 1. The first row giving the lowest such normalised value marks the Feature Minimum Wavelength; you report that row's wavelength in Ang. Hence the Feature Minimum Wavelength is 3934.0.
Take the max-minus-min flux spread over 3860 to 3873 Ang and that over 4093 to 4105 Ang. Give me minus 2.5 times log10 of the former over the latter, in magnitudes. 1.5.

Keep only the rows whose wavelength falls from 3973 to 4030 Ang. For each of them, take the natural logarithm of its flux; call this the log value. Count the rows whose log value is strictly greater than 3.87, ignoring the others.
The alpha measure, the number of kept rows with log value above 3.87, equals 19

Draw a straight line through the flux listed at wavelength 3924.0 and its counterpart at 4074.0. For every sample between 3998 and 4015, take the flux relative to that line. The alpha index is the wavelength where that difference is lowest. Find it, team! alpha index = 4014.0 Ang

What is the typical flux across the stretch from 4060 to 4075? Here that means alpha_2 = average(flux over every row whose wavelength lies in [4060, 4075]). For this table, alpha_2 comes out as 48.1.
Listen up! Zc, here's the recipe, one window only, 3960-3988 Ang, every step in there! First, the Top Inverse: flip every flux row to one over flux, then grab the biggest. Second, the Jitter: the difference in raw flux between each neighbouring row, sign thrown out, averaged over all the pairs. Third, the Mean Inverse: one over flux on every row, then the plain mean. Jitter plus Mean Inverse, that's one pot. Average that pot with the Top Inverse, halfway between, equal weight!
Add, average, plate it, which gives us 2.5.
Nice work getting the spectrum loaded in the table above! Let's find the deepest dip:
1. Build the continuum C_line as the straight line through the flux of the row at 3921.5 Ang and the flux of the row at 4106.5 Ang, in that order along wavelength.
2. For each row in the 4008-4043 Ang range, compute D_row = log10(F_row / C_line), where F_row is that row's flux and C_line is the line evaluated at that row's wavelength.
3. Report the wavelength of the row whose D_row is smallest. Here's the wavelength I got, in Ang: 4031.5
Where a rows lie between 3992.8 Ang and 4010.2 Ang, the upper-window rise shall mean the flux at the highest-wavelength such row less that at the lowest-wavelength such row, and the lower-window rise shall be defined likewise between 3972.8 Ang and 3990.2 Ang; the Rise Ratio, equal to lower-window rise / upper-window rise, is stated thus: 58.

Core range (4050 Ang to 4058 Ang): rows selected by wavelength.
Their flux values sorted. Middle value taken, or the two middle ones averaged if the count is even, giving 49.5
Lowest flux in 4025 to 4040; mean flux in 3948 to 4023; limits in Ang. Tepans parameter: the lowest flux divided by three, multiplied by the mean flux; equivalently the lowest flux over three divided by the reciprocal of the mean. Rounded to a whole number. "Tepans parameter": 702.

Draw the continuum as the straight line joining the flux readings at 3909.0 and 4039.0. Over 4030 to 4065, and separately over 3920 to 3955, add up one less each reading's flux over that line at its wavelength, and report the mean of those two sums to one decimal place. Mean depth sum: 2.0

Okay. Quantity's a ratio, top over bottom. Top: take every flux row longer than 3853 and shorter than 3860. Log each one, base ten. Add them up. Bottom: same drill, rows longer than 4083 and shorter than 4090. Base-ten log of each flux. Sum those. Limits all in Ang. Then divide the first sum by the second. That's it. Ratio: 0.96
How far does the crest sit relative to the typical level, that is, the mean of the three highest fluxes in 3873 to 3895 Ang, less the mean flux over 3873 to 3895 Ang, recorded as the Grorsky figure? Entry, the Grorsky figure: 3.7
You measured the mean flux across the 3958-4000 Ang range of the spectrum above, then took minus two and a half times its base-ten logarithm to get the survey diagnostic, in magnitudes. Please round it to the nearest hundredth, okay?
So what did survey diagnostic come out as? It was -4.04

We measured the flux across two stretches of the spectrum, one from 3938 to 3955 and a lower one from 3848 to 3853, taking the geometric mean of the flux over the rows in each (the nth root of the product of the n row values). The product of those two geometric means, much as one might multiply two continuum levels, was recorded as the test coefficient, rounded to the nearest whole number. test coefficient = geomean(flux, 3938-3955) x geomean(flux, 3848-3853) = 1974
